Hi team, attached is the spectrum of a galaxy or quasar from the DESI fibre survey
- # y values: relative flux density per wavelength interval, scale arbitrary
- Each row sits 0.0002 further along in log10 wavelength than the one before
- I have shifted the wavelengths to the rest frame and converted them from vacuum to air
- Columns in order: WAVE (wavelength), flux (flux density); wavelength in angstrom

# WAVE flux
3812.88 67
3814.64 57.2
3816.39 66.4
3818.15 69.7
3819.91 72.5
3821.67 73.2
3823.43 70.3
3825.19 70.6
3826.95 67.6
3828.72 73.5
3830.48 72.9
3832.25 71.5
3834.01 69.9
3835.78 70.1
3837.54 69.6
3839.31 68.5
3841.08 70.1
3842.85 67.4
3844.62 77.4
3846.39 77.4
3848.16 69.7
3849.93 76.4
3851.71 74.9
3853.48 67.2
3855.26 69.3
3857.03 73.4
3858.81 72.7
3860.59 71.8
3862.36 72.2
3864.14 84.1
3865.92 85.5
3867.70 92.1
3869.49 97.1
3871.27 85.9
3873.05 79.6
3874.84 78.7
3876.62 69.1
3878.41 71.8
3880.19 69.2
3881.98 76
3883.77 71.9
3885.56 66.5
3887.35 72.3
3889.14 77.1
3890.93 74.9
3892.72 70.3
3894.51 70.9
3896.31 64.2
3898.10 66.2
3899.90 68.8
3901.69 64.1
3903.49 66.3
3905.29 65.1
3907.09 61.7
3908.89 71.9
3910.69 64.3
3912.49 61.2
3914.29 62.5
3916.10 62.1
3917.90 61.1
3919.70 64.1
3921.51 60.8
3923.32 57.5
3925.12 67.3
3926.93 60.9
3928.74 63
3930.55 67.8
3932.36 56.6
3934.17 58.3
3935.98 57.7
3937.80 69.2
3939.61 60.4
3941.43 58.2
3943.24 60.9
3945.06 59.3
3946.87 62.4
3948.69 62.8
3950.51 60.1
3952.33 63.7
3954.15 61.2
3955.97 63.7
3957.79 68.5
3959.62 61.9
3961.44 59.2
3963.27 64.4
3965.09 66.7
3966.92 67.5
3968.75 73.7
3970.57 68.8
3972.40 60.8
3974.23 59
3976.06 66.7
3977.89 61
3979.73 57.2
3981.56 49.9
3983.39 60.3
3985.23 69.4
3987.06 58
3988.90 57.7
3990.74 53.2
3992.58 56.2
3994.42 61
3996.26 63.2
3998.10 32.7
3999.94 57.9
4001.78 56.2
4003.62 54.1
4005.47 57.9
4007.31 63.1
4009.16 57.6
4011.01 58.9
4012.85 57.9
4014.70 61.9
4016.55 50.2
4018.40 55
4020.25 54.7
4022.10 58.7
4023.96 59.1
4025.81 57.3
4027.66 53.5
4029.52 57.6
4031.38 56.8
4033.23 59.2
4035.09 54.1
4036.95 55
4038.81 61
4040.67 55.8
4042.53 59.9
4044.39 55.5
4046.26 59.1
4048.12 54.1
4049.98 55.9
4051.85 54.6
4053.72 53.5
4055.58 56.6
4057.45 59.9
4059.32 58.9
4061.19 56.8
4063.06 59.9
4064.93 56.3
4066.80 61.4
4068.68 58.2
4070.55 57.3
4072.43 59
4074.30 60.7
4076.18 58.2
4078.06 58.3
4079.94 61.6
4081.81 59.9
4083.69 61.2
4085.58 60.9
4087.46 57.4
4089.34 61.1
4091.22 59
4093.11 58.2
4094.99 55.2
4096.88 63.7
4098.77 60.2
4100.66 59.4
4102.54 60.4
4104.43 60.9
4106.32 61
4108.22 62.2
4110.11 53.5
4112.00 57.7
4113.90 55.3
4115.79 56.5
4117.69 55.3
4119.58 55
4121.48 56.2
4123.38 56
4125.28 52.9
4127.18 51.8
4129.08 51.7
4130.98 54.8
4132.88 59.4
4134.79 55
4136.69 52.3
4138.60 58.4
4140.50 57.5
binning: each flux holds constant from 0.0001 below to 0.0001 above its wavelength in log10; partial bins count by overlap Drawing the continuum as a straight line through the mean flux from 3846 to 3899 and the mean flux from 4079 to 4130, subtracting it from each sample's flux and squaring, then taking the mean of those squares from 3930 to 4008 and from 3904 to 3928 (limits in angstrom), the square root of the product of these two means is 87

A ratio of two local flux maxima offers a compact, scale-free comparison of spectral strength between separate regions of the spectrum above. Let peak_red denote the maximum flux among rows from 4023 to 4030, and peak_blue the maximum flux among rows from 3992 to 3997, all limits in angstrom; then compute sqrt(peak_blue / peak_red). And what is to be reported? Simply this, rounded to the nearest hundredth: 1.03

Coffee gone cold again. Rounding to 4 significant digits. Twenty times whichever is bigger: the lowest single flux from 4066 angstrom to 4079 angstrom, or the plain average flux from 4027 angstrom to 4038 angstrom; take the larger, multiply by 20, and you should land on 1146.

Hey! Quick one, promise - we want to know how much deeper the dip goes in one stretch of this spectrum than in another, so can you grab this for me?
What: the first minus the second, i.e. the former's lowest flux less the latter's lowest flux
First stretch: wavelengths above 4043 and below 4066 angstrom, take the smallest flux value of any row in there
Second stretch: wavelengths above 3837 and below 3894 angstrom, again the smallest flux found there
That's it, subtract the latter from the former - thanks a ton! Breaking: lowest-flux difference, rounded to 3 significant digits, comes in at -13.0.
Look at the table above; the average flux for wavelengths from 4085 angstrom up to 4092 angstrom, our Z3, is 60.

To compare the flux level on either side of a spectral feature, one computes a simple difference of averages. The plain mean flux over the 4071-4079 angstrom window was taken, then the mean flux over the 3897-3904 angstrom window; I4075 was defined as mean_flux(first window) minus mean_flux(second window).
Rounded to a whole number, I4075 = -7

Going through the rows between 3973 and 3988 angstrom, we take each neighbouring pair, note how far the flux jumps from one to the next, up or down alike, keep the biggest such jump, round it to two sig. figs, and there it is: 11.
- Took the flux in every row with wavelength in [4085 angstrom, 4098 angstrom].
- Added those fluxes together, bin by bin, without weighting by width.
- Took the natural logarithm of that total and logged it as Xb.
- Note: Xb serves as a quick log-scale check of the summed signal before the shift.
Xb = 6.03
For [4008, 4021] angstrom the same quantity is 5.98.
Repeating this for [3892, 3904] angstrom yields 6.15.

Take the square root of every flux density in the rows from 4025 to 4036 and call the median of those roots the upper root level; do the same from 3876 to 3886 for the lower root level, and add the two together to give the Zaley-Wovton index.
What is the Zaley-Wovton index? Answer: 15.9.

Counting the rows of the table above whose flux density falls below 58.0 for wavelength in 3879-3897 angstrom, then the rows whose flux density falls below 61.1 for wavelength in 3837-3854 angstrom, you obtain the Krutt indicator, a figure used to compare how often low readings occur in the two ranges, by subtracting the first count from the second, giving 0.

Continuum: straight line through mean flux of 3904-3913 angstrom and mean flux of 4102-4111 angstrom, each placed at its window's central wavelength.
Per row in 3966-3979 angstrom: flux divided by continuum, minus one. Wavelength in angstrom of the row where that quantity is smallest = 3974.23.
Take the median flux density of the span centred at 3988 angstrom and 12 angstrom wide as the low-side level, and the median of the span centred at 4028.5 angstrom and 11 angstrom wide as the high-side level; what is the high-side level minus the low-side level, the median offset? -0.4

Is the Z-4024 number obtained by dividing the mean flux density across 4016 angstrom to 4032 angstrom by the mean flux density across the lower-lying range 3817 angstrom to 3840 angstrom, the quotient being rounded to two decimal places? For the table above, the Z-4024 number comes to 0.79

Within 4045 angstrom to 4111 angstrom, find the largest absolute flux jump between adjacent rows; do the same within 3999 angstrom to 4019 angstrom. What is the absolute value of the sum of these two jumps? 20.4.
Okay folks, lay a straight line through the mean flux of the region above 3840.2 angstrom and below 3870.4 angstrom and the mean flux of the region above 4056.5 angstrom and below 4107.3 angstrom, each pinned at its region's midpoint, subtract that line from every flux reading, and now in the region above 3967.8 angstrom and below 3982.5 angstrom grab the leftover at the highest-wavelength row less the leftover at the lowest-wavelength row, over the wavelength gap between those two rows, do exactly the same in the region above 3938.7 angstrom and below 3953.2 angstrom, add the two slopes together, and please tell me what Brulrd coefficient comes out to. -1.4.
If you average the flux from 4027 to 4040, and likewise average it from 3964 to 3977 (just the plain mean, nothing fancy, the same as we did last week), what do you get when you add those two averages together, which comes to 123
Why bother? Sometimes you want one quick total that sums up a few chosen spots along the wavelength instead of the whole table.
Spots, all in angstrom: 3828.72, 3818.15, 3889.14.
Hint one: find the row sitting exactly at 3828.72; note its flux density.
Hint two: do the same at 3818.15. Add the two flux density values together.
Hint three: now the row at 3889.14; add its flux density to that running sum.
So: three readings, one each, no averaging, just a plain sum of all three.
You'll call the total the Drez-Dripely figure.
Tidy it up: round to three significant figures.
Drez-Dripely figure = 220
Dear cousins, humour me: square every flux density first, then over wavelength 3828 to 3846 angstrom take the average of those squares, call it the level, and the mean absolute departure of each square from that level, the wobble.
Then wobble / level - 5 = -4.94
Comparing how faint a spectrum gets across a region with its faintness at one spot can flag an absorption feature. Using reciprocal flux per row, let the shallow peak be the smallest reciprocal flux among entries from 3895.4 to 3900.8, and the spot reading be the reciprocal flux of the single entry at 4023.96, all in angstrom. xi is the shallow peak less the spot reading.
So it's -0.0024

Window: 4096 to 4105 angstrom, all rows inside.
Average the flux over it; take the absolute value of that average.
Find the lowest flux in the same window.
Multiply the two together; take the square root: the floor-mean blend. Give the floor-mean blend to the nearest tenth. 60.2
